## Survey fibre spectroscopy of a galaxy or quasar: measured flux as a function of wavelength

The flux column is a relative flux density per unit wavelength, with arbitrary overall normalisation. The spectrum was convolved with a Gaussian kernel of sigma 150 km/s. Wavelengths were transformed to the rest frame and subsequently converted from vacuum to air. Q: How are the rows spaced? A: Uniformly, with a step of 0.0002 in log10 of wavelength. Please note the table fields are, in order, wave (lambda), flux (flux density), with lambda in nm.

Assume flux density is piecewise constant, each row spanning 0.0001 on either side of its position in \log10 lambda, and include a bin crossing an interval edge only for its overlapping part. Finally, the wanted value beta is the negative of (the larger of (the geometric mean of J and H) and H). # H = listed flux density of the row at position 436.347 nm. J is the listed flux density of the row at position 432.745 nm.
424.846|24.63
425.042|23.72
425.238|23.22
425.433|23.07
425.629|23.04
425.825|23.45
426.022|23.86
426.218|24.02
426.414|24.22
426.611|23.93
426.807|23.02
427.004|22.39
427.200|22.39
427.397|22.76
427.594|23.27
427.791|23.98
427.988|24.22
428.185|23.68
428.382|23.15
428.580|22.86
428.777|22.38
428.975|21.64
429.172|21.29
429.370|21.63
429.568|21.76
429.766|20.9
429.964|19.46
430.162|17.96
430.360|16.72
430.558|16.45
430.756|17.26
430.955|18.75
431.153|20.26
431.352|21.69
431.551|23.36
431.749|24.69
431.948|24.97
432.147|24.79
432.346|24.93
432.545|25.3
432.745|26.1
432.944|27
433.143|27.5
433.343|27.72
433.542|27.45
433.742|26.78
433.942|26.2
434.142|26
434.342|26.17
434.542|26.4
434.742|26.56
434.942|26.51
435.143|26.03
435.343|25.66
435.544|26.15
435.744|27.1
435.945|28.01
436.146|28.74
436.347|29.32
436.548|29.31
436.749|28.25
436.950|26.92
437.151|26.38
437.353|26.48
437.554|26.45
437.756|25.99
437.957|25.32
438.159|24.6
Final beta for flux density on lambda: -29.3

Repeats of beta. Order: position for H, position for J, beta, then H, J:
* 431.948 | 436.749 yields -26.6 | 24.97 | 28.25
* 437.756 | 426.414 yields -26.0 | 25.99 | 24.22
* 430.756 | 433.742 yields -21.5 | 17.26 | 26.78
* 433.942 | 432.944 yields -26.6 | 26.2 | 27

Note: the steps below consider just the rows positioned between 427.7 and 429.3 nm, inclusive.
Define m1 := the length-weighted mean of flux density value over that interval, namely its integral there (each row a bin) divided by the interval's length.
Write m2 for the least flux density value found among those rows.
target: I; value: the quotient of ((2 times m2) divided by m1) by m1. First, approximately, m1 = 22.9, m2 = 21.29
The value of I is 0.0814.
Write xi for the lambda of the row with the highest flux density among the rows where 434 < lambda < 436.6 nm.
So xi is 436.347 nm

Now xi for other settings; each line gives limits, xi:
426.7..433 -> 432.944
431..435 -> 433.343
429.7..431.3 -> 429.766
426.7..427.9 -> 427.791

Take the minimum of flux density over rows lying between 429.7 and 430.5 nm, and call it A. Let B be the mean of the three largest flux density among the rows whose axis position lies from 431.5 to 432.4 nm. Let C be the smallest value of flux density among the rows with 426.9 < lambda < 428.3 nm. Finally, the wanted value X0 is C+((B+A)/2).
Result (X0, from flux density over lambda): 43.2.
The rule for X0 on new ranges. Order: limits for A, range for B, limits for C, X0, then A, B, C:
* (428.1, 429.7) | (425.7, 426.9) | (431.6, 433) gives 47.4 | 21.29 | 24.1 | 24.69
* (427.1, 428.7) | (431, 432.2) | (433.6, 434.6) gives 49.6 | 22.39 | 24.8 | 26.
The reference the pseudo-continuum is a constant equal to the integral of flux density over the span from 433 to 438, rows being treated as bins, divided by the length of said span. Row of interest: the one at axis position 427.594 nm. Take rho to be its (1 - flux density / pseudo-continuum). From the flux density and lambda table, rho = 0.14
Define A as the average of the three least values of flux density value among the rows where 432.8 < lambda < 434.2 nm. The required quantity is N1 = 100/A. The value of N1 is 3.8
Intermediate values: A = 26.3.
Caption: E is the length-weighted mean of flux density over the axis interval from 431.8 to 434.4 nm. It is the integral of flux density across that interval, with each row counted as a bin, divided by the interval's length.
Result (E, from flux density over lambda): 26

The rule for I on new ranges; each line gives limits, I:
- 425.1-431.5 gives 0.0689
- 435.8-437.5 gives 0.0680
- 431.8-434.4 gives 0.0723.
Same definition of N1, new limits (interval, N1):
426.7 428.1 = 4.4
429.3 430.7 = 5.9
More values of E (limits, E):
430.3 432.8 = 22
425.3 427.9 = 23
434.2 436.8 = 27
